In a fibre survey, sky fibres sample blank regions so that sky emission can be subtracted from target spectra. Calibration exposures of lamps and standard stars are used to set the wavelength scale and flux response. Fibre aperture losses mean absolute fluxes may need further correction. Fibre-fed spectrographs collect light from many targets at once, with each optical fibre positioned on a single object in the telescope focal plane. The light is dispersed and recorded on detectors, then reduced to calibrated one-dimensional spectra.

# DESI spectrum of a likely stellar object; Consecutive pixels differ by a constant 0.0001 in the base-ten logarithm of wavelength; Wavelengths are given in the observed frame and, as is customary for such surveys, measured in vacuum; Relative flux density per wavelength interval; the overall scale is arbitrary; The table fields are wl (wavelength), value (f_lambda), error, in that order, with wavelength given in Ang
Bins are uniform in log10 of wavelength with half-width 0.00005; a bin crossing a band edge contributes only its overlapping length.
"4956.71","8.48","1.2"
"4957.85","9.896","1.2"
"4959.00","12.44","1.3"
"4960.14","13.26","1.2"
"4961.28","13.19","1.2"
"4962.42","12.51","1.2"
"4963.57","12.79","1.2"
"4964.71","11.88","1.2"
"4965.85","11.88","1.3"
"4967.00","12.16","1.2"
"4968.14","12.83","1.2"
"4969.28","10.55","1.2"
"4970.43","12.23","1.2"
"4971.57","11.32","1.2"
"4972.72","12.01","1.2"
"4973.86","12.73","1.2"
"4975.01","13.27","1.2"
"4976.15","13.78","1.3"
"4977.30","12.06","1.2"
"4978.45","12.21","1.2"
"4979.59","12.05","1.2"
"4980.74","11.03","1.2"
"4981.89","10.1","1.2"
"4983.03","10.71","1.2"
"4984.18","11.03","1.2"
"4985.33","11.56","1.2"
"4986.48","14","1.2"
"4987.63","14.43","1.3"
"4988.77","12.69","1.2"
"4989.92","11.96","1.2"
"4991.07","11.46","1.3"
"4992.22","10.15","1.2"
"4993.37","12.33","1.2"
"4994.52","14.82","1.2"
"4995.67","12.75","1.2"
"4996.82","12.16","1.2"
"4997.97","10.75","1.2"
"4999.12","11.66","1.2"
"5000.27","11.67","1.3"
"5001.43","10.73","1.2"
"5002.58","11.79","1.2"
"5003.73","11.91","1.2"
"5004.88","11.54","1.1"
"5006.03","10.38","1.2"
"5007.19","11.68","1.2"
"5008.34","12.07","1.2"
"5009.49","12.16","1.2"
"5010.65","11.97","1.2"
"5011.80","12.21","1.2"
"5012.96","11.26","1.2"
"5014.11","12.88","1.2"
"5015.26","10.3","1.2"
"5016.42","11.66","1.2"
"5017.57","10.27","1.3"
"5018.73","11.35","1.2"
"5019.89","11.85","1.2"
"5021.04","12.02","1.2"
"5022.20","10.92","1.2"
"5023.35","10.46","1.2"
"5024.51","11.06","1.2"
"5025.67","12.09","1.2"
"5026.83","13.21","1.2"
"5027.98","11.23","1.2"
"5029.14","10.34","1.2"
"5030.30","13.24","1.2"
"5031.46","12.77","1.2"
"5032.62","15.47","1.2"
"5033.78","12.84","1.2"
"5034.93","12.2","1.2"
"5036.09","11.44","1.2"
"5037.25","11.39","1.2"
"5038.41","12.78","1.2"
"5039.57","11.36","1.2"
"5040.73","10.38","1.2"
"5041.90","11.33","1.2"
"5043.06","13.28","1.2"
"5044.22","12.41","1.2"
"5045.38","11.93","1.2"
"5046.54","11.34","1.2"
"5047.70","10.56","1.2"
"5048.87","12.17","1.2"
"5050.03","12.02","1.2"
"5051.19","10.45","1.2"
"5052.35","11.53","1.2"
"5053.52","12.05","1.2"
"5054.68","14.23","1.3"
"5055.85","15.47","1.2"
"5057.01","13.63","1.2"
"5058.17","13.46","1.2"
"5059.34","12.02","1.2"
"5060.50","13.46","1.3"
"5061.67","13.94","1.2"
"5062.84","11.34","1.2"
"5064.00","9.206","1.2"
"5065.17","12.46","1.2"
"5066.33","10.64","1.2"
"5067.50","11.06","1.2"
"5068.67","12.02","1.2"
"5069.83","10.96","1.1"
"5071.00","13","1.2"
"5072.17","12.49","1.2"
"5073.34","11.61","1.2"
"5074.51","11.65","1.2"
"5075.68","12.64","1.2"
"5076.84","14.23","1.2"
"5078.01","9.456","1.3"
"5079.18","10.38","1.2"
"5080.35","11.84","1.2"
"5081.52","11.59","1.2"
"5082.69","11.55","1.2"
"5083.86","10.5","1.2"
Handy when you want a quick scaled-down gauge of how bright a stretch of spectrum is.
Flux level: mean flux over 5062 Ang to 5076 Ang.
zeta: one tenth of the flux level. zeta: 1.16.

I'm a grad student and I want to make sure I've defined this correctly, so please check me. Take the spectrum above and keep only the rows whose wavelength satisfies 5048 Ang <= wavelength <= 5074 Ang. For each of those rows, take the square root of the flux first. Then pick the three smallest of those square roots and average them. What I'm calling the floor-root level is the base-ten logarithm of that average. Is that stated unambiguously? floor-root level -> 0.502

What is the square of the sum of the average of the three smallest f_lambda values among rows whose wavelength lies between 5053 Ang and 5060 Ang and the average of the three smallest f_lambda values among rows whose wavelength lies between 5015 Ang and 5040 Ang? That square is 520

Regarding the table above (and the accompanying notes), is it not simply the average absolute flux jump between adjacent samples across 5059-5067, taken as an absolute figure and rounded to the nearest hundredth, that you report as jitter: 1.95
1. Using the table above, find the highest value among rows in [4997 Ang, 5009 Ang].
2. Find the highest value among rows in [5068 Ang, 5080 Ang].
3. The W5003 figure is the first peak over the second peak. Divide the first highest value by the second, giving 0.85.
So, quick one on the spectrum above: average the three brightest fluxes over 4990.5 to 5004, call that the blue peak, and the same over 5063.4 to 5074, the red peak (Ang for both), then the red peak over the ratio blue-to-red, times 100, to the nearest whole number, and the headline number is 1203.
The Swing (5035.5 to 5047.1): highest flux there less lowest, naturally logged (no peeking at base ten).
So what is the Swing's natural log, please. 1.1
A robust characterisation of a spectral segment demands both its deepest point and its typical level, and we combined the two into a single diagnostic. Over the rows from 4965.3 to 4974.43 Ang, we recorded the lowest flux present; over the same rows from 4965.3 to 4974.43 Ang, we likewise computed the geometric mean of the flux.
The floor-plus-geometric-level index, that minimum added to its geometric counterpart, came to 22.5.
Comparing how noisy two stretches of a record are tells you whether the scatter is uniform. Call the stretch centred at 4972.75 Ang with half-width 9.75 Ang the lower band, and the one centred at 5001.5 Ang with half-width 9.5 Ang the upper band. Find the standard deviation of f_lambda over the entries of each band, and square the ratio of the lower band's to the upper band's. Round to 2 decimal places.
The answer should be 0.78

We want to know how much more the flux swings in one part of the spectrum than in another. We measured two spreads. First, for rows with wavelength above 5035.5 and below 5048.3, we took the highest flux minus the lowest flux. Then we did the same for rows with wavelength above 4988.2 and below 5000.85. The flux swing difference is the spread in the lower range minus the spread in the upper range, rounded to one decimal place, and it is 1.8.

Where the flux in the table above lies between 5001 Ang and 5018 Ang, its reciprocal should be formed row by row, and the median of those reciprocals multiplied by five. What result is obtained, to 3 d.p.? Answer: 0.428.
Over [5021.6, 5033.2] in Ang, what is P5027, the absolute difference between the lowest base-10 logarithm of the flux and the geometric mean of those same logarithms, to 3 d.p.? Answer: 0.063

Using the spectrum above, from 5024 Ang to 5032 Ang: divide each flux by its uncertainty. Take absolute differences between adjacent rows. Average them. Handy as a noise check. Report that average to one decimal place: 1.2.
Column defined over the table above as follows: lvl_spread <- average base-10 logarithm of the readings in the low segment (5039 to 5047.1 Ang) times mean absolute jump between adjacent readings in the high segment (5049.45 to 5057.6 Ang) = 1.5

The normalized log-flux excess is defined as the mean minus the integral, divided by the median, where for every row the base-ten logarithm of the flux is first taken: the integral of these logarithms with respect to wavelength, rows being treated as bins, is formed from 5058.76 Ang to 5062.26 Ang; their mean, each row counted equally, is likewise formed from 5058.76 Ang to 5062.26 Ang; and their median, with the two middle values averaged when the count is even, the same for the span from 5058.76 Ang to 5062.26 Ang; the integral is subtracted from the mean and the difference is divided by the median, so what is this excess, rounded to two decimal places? -2.47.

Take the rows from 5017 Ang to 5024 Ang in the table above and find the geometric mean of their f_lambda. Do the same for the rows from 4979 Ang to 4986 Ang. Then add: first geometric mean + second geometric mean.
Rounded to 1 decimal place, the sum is 22.2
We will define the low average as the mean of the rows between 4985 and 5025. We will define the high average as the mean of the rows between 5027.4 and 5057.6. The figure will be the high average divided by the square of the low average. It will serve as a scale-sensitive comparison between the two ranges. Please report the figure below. 0.088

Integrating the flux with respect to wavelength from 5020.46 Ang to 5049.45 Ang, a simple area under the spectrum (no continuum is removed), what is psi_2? 346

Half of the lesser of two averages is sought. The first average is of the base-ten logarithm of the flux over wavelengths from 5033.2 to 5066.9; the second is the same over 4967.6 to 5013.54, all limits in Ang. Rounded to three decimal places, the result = 0.538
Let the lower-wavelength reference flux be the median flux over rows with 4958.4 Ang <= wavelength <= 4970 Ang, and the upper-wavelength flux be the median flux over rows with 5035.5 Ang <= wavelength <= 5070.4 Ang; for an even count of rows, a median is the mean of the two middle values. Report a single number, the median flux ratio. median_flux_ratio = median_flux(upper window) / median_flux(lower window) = 0.96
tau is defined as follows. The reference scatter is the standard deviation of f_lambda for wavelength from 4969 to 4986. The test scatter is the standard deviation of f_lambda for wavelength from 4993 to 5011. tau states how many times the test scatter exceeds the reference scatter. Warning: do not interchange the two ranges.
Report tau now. 0.98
